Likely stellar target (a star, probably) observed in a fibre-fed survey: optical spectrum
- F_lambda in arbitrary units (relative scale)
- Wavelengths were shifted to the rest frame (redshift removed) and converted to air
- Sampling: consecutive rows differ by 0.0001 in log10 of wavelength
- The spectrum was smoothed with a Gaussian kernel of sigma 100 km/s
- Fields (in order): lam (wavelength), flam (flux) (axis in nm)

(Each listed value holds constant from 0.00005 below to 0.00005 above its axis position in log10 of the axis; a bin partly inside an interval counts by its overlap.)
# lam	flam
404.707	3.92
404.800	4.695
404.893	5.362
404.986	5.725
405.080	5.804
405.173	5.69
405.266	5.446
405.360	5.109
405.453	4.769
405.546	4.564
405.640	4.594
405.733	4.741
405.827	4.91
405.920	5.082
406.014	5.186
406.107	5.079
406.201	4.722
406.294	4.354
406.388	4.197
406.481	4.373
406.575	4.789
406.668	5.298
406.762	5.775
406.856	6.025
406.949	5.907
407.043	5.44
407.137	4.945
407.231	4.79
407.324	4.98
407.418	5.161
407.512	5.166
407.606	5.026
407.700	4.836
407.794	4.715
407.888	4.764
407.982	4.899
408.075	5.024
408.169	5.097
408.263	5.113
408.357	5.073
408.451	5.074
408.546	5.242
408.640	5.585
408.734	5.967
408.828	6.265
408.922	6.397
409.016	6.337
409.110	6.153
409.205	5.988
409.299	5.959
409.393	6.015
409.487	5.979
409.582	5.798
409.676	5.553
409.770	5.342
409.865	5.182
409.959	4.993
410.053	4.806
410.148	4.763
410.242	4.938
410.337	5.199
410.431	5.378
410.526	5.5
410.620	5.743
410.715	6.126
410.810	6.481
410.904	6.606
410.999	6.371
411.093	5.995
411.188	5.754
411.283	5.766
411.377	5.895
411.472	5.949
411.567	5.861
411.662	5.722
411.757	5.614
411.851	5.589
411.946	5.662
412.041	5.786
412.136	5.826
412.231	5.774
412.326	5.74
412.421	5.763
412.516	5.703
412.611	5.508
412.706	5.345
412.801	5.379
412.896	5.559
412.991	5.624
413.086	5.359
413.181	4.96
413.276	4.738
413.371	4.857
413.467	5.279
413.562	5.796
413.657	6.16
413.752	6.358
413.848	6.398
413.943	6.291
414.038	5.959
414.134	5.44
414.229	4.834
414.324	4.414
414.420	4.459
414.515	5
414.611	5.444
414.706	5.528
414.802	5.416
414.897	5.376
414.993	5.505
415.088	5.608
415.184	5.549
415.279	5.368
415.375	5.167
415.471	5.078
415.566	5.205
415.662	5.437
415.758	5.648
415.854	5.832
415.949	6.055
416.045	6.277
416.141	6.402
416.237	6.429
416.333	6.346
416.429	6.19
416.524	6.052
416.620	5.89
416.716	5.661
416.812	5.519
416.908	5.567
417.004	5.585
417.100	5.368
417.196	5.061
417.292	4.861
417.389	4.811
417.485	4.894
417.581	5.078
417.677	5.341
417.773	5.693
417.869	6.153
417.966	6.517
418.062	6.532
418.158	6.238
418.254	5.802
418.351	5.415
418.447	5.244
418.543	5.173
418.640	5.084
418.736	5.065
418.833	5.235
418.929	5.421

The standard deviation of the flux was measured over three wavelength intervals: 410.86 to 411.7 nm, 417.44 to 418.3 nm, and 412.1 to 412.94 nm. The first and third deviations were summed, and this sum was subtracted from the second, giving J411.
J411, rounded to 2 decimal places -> 0.12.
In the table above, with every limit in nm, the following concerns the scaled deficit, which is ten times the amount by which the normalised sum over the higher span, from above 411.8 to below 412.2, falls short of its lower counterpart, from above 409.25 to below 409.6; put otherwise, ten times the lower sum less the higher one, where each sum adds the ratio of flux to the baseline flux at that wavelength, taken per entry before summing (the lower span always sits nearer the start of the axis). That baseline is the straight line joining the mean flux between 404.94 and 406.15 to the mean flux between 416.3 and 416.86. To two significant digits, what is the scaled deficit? 3.1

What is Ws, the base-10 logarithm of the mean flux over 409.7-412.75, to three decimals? 0.752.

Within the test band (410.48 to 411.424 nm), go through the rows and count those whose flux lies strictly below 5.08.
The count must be 0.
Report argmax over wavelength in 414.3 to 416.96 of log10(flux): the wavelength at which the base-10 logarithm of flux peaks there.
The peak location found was 416.237 nm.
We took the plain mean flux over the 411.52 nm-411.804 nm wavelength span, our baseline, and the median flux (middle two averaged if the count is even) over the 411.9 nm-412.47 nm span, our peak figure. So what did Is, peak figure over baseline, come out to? 1.01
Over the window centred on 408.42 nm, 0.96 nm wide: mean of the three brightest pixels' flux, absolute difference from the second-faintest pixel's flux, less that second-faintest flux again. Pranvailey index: -4.1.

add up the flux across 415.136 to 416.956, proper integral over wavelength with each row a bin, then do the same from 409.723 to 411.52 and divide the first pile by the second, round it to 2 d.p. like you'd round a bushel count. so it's 1.04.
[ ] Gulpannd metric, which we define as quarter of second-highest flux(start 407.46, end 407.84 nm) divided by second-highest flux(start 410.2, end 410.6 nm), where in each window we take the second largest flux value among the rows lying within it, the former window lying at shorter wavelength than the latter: 0.234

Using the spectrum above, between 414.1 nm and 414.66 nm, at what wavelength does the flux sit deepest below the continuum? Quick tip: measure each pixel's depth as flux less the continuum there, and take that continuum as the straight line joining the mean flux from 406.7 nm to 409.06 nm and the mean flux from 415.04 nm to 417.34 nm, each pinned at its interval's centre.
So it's 414.324 nm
